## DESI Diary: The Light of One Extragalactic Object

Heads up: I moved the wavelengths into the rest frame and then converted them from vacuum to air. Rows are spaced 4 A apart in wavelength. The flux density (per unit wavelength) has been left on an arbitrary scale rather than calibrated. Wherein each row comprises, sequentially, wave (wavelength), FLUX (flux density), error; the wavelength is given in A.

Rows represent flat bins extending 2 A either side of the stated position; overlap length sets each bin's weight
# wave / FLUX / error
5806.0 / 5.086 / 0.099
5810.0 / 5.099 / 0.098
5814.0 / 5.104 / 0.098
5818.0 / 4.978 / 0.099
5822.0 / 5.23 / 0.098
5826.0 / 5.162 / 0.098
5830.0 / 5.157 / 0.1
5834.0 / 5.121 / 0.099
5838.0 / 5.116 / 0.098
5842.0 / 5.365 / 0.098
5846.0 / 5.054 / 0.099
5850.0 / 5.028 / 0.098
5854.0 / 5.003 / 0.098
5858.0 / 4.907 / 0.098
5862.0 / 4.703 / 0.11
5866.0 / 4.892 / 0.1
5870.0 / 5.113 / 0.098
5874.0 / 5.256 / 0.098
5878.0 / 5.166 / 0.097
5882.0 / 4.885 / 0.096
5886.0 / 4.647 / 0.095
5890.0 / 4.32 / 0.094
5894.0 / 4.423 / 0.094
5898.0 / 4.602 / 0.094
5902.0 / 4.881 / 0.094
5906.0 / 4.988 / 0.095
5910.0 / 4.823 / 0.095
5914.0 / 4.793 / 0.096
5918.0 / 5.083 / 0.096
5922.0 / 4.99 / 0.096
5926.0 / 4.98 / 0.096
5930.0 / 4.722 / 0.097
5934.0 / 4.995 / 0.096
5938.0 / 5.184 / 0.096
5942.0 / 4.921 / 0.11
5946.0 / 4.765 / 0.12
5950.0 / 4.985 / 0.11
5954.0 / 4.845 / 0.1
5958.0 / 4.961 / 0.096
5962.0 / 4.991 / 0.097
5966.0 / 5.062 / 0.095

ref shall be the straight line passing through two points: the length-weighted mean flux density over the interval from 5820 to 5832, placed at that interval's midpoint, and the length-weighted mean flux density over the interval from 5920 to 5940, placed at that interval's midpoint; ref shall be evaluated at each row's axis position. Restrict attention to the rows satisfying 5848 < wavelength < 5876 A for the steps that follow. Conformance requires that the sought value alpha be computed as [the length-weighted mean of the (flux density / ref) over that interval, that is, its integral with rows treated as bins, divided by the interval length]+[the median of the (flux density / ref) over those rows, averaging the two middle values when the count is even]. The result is 1.95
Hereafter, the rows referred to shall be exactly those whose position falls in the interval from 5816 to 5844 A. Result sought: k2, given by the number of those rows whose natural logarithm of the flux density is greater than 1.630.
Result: 6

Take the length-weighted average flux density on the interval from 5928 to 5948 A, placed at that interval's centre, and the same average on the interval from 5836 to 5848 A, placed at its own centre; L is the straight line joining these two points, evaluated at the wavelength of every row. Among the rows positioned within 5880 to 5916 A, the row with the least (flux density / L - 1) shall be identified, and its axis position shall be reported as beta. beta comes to 5890.0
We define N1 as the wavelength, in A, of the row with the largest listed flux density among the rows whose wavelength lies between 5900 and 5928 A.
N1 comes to 5918.0 A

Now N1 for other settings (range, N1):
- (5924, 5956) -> 5938.0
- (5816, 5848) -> 5842.0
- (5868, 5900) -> 5874.0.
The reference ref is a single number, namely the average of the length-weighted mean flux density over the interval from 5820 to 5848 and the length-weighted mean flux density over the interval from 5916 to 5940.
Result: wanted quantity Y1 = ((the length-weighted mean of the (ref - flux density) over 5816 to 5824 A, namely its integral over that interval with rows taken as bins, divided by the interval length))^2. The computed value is 0.0005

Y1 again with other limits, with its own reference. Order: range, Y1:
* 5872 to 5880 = 0.0166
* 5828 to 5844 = 0.0116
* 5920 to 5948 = 0.0212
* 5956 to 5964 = 0.0113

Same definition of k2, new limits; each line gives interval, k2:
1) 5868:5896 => 3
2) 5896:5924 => 0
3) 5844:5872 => 1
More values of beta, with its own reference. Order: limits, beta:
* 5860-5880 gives 5862.0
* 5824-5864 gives 5862.0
